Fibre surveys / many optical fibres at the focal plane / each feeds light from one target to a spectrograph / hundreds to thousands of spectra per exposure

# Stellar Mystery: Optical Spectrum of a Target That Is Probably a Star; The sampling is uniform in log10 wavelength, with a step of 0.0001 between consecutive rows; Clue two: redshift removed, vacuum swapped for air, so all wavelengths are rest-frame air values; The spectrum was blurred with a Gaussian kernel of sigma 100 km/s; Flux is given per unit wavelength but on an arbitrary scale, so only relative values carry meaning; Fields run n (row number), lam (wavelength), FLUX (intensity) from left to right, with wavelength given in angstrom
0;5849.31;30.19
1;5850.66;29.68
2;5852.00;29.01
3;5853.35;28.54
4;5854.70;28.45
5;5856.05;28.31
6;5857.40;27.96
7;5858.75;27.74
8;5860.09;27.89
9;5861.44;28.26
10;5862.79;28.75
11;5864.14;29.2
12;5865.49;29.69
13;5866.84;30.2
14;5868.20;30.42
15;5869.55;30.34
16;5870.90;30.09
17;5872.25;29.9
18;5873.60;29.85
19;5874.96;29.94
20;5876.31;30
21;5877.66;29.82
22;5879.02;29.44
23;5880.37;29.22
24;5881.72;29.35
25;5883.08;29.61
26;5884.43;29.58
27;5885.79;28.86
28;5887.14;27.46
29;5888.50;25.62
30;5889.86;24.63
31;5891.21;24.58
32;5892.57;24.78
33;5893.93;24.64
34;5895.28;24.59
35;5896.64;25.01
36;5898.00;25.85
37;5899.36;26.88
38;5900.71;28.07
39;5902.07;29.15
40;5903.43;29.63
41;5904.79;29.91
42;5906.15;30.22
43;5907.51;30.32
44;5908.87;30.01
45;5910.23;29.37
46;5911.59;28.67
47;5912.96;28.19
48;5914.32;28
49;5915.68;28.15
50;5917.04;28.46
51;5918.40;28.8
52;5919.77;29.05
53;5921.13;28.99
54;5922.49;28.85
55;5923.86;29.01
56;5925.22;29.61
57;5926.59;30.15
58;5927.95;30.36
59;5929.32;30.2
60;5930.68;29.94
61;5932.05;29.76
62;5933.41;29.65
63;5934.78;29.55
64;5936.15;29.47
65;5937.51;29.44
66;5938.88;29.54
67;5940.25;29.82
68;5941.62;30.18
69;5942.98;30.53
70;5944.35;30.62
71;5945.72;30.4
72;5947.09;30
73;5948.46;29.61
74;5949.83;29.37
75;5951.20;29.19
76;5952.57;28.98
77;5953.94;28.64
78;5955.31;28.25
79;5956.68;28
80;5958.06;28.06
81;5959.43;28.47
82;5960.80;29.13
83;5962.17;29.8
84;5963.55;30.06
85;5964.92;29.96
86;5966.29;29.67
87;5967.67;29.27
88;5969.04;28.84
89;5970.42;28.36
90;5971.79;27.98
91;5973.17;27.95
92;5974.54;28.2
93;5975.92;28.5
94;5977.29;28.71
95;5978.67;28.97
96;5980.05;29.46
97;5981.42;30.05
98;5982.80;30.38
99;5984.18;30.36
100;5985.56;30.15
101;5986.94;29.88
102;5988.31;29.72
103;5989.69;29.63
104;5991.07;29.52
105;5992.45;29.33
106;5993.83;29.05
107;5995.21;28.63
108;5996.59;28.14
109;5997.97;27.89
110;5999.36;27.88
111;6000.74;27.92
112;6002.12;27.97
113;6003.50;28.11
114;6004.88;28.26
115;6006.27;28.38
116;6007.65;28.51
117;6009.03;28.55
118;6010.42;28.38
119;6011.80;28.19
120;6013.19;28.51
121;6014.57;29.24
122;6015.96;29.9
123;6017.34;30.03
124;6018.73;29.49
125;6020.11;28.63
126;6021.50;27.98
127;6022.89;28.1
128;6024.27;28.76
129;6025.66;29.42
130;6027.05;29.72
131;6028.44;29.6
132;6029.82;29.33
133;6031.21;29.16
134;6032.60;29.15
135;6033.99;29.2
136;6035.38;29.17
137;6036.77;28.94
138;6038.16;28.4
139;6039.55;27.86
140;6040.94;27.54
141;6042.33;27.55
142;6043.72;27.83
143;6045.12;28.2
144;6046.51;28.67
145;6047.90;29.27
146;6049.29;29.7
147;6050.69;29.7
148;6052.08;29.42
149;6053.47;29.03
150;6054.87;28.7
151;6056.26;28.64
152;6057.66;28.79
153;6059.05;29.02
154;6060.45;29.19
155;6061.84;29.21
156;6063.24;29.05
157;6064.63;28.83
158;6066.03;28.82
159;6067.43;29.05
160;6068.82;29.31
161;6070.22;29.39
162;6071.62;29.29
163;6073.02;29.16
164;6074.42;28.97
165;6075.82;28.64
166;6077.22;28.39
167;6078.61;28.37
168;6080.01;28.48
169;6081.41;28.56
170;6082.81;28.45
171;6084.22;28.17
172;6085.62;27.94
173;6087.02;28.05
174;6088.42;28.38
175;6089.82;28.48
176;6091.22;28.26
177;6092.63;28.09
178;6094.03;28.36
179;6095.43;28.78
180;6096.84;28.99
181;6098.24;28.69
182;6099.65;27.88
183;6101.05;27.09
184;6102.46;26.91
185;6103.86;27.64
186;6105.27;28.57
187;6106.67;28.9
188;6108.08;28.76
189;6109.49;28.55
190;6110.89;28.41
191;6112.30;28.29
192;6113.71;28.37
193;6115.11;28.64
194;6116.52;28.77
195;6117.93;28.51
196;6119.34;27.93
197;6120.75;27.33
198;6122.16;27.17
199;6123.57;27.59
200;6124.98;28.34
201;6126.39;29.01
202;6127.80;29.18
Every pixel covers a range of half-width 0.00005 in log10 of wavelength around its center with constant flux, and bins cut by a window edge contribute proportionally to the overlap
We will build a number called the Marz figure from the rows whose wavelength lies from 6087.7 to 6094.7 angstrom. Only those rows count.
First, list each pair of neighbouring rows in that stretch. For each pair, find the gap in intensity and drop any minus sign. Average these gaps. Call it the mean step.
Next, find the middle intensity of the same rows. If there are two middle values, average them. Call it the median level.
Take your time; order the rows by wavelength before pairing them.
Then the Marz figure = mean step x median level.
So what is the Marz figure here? 5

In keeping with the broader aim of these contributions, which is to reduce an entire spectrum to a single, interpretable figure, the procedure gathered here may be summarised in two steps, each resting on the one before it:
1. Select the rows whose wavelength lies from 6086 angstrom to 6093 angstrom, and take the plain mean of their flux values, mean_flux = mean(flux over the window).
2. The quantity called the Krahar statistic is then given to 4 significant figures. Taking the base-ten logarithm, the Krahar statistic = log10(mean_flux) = 1.451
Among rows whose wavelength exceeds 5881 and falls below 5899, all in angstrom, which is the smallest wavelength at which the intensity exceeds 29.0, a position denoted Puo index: 5881.72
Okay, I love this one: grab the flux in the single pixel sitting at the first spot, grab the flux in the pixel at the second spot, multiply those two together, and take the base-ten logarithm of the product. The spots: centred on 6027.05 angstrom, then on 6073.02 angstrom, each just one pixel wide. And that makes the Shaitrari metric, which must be 2.938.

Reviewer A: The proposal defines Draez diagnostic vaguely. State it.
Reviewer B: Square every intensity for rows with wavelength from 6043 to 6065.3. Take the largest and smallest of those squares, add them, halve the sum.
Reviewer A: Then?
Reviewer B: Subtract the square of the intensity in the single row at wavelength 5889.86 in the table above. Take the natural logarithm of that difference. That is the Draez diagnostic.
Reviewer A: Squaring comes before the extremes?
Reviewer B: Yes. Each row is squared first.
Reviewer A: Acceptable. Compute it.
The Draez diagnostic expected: 5.4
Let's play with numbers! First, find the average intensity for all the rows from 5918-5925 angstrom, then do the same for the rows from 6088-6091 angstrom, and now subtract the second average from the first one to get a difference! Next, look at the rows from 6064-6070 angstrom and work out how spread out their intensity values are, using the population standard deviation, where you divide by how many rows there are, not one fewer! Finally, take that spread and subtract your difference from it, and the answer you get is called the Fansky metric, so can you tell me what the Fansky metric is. -0.3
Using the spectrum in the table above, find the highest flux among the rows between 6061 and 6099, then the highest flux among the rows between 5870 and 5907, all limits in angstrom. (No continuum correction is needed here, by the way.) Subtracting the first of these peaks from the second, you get 0.83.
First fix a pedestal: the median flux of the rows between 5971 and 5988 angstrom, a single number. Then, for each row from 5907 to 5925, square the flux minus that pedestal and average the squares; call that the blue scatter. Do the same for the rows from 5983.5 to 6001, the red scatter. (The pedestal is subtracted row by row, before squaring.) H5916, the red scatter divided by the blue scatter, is 1.45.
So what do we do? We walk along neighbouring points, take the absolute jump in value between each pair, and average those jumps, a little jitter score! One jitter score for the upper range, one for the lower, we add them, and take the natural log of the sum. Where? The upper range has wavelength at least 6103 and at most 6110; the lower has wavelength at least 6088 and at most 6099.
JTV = -0.44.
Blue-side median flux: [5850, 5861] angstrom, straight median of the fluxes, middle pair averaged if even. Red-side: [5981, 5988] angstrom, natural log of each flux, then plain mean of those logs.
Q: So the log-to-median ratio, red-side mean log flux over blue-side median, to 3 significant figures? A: 0.120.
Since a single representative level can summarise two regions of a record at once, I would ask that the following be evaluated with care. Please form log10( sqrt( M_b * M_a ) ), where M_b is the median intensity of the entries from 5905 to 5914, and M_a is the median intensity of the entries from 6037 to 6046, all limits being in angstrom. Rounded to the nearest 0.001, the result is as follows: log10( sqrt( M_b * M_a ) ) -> 1.459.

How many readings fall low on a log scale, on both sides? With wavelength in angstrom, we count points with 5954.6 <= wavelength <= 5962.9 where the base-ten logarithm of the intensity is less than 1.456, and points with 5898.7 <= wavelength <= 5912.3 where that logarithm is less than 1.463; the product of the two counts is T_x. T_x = 12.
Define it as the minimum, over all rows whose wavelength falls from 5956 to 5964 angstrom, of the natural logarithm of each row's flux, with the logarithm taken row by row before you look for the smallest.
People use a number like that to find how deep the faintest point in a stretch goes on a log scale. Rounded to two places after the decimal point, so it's 3.33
